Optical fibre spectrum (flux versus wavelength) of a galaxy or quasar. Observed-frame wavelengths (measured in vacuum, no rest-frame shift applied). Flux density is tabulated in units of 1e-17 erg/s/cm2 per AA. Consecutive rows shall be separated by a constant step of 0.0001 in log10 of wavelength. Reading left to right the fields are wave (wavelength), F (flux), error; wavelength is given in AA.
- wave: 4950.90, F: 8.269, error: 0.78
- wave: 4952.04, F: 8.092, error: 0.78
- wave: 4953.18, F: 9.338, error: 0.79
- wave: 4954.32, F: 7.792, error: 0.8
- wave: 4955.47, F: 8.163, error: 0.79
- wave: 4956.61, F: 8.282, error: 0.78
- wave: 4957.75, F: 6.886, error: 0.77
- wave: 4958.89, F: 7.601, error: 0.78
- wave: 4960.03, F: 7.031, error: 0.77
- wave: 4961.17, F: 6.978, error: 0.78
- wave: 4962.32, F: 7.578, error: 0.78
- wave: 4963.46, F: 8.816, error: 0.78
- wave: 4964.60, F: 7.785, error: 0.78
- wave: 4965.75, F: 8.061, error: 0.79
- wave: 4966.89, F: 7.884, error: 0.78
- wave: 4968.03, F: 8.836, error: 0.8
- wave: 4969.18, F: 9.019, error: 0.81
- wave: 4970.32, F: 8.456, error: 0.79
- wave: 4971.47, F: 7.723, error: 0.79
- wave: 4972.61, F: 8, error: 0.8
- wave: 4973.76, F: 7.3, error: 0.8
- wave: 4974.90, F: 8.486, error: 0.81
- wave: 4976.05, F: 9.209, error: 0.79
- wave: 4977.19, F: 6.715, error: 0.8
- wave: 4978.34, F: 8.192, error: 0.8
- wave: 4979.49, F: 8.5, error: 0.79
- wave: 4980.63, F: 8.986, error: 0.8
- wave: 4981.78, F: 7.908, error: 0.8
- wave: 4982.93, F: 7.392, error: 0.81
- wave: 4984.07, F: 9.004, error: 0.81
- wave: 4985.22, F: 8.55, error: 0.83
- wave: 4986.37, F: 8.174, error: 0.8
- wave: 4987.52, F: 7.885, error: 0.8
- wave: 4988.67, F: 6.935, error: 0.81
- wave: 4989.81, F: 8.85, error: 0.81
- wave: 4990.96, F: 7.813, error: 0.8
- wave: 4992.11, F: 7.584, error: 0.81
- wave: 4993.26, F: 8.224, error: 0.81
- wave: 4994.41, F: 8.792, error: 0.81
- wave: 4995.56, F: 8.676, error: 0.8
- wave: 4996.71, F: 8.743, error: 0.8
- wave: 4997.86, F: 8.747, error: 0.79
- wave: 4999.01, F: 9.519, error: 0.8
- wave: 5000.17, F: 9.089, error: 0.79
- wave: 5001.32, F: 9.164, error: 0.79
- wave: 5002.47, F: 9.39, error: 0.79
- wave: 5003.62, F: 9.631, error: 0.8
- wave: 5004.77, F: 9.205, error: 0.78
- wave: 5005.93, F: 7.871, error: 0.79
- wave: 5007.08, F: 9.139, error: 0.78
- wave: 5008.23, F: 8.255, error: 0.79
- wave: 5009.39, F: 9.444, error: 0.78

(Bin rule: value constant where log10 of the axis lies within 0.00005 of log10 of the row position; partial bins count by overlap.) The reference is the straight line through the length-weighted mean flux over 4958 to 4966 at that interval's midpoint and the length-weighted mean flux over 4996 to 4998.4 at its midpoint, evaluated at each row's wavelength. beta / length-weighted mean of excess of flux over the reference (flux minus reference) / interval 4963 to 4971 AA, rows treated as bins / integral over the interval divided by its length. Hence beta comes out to 0.6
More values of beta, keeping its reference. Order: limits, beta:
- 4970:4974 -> -0.1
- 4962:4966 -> 0.4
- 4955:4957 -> 0.8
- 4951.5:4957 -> 0.9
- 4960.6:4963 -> -0.3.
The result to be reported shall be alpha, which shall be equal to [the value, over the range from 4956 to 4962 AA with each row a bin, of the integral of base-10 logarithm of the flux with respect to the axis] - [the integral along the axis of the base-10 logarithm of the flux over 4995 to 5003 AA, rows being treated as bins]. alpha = -2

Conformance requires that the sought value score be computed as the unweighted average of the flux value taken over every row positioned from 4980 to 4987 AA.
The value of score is 8.3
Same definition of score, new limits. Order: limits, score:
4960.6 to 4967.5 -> 7.9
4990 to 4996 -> 8.2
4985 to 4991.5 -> 8.0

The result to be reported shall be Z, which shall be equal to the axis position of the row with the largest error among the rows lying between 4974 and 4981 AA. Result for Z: 4974.90 AA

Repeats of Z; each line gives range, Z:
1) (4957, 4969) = 4968.03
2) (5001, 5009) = 5003.62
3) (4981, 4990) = 4985.22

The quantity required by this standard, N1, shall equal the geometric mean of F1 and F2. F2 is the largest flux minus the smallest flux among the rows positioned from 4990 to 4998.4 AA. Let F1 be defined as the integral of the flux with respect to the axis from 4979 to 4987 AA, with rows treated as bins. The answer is 9.0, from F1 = 66.9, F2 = 1.2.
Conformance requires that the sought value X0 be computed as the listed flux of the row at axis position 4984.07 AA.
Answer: 9.004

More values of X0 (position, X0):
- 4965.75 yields 8.061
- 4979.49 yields 8.5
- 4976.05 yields 9.209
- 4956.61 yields 8.282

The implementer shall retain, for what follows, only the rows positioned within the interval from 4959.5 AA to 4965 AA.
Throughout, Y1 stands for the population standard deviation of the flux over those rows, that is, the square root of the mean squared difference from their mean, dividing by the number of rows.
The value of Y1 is 0.67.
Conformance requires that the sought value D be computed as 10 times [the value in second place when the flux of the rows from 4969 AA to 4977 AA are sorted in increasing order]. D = 77.2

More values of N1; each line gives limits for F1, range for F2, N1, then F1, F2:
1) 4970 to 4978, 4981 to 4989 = 11.5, 63.8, 2.1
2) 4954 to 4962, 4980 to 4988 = 9.8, 60.2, 1.6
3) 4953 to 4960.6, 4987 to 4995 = 10.7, 59.2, 1.9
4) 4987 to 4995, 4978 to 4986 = 10.2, 64.2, 1.6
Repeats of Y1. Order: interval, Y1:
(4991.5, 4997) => 0.46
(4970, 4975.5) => 0.45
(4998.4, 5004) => 0.21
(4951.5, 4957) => 0.53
